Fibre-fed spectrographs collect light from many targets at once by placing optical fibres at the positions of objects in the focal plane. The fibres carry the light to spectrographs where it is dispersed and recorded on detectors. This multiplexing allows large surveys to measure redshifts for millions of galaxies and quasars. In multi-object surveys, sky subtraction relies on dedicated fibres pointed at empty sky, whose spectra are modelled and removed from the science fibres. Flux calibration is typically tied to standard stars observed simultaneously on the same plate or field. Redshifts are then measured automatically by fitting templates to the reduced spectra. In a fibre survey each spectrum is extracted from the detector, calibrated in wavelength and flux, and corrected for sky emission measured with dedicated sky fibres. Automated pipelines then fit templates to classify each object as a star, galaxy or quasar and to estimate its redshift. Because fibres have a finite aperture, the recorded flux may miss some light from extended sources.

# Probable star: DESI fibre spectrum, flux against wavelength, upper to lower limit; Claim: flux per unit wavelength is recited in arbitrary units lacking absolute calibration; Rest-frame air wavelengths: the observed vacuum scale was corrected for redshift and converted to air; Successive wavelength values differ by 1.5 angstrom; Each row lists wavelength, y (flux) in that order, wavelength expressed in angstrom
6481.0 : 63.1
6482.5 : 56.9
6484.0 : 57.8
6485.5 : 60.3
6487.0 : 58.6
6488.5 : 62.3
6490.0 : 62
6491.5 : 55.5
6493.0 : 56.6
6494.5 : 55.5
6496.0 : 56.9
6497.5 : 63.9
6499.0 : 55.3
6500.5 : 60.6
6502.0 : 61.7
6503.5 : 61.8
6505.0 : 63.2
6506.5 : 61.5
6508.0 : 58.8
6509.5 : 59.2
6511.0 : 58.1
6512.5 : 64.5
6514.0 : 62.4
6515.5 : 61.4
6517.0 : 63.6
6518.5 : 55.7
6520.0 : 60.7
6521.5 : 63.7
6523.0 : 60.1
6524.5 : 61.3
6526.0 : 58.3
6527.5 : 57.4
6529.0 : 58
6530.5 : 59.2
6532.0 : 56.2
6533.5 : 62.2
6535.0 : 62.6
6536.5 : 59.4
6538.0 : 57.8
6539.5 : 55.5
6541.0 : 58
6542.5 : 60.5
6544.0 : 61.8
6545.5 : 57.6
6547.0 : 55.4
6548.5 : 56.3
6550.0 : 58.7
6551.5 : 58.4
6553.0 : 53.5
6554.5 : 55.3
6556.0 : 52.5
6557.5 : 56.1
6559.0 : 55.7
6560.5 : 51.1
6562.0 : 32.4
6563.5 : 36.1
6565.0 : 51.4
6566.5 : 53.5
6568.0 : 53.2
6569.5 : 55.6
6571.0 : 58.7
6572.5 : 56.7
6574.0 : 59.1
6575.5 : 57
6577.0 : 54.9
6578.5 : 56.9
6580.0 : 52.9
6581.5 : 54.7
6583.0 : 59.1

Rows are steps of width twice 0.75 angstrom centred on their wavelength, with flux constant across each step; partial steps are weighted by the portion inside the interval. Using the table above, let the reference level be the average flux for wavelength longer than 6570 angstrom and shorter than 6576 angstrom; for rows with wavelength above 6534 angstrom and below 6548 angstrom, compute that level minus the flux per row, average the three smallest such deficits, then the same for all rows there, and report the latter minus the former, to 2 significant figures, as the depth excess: 2.9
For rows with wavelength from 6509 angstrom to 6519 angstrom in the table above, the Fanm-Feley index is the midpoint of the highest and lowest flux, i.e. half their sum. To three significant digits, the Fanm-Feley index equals 60.1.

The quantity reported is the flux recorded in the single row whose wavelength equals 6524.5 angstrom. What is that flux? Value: 61.3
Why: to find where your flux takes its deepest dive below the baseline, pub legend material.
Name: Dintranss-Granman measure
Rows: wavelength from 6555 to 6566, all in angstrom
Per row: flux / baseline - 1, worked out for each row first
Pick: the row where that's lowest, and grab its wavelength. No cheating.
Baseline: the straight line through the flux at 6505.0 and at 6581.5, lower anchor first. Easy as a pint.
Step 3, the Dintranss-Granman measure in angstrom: 6562.0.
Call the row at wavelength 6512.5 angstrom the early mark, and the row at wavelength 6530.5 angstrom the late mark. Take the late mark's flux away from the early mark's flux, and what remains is 5.3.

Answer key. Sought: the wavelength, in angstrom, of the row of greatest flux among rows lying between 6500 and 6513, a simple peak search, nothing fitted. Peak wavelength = 6512.5 angstrom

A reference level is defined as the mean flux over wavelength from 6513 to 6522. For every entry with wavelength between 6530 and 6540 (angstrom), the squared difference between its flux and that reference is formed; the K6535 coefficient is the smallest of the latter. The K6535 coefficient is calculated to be 0.9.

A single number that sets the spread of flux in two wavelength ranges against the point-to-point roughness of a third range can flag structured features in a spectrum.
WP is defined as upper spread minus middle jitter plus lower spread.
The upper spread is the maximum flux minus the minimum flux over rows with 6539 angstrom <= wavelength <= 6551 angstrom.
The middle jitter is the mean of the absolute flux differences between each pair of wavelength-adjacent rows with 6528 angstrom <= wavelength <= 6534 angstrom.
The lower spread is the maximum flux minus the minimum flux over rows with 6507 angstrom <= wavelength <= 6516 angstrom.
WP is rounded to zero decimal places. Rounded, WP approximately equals 9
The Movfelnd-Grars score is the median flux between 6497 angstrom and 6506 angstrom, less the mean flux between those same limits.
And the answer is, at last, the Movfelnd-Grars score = 0.7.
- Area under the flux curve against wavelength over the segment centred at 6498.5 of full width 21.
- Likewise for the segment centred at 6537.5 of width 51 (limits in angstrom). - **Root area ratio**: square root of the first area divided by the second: 0.65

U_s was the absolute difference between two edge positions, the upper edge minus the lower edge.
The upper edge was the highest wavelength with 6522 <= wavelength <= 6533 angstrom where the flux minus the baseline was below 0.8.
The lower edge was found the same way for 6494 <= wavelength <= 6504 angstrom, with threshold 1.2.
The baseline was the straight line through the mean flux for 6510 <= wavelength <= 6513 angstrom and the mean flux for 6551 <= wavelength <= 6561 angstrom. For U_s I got 28.5 angstrom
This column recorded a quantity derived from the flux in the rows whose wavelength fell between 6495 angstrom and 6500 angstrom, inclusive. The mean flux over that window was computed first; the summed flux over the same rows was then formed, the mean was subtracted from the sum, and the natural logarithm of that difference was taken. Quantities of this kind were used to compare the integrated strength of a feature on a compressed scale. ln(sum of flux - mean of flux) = 4.766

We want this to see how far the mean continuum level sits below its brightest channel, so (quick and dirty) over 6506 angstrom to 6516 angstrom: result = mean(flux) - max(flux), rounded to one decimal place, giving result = -3.7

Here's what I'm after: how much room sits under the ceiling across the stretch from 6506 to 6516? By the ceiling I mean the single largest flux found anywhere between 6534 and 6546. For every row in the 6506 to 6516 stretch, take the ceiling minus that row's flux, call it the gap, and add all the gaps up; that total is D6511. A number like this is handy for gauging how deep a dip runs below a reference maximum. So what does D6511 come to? 12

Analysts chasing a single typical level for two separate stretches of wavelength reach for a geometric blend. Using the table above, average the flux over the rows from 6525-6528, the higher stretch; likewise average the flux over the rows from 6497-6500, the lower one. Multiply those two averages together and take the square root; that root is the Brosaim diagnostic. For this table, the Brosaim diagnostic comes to 58.7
